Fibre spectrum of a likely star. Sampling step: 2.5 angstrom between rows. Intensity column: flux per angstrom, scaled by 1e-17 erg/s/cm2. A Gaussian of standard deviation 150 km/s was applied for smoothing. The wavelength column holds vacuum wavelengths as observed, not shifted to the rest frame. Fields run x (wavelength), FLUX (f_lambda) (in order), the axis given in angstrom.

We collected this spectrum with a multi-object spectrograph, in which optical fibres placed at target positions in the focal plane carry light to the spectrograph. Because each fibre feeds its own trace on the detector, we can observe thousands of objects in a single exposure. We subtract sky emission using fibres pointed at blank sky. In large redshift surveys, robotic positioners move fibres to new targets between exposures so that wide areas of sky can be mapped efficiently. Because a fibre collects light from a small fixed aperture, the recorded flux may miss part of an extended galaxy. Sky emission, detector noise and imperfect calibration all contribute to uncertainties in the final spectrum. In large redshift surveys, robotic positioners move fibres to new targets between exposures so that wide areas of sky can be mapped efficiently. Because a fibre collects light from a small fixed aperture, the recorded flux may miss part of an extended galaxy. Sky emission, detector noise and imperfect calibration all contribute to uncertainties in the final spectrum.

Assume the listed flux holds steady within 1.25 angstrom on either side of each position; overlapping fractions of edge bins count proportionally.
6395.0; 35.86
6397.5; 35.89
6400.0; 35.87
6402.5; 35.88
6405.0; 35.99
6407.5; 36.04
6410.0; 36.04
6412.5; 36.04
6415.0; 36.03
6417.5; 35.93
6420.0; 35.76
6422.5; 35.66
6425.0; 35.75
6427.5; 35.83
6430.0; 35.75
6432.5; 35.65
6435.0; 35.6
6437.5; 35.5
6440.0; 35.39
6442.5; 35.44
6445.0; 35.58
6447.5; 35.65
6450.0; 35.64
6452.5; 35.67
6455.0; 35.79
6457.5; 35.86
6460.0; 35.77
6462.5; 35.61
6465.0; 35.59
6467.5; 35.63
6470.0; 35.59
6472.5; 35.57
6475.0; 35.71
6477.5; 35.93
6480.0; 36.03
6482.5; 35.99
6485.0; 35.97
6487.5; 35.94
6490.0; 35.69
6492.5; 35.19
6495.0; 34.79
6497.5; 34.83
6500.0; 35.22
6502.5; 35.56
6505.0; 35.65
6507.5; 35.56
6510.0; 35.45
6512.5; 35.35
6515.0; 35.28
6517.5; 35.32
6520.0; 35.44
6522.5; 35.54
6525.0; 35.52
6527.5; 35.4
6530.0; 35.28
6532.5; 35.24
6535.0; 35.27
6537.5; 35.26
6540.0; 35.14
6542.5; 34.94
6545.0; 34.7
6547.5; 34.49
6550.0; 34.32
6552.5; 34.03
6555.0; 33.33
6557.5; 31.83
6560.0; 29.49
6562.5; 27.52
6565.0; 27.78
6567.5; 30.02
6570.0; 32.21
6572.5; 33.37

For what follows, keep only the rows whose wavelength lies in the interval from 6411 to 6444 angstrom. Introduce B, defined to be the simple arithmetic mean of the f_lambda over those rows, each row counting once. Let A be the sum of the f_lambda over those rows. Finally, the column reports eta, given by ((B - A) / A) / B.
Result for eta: -0.0258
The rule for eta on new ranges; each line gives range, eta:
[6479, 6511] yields -0.0260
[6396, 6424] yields -0.0253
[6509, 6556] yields -0.0271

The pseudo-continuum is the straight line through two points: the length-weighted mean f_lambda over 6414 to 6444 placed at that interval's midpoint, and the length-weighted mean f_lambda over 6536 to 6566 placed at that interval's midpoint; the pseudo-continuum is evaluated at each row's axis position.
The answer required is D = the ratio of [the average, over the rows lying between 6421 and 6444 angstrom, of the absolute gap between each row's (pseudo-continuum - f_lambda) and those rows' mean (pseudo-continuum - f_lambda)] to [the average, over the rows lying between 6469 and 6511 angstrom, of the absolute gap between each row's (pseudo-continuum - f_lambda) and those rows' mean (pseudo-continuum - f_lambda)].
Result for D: 0.2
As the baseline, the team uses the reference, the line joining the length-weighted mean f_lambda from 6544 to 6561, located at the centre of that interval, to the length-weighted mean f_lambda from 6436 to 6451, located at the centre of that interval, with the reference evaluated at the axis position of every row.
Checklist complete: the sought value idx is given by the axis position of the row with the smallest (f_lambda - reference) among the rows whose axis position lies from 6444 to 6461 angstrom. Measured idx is 6445.0 angstrom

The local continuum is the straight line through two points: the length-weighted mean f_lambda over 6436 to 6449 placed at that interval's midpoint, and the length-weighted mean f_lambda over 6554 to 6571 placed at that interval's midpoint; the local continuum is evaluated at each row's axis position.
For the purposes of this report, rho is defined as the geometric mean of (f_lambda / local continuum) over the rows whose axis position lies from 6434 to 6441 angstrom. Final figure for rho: 0.99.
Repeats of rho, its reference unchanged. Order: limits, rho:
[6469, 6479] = 1.05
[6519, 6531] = 1.11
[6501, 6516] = 1.09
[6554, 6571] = 1.00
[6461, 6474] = 1.03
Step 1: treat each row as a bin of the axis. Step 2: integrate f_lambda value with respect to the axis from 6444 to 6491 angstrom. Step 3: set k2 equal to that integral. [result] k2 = 1680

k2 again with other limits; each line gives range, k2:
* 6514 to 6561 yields 1623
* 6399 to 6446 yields 1681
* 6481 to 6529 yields 1702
